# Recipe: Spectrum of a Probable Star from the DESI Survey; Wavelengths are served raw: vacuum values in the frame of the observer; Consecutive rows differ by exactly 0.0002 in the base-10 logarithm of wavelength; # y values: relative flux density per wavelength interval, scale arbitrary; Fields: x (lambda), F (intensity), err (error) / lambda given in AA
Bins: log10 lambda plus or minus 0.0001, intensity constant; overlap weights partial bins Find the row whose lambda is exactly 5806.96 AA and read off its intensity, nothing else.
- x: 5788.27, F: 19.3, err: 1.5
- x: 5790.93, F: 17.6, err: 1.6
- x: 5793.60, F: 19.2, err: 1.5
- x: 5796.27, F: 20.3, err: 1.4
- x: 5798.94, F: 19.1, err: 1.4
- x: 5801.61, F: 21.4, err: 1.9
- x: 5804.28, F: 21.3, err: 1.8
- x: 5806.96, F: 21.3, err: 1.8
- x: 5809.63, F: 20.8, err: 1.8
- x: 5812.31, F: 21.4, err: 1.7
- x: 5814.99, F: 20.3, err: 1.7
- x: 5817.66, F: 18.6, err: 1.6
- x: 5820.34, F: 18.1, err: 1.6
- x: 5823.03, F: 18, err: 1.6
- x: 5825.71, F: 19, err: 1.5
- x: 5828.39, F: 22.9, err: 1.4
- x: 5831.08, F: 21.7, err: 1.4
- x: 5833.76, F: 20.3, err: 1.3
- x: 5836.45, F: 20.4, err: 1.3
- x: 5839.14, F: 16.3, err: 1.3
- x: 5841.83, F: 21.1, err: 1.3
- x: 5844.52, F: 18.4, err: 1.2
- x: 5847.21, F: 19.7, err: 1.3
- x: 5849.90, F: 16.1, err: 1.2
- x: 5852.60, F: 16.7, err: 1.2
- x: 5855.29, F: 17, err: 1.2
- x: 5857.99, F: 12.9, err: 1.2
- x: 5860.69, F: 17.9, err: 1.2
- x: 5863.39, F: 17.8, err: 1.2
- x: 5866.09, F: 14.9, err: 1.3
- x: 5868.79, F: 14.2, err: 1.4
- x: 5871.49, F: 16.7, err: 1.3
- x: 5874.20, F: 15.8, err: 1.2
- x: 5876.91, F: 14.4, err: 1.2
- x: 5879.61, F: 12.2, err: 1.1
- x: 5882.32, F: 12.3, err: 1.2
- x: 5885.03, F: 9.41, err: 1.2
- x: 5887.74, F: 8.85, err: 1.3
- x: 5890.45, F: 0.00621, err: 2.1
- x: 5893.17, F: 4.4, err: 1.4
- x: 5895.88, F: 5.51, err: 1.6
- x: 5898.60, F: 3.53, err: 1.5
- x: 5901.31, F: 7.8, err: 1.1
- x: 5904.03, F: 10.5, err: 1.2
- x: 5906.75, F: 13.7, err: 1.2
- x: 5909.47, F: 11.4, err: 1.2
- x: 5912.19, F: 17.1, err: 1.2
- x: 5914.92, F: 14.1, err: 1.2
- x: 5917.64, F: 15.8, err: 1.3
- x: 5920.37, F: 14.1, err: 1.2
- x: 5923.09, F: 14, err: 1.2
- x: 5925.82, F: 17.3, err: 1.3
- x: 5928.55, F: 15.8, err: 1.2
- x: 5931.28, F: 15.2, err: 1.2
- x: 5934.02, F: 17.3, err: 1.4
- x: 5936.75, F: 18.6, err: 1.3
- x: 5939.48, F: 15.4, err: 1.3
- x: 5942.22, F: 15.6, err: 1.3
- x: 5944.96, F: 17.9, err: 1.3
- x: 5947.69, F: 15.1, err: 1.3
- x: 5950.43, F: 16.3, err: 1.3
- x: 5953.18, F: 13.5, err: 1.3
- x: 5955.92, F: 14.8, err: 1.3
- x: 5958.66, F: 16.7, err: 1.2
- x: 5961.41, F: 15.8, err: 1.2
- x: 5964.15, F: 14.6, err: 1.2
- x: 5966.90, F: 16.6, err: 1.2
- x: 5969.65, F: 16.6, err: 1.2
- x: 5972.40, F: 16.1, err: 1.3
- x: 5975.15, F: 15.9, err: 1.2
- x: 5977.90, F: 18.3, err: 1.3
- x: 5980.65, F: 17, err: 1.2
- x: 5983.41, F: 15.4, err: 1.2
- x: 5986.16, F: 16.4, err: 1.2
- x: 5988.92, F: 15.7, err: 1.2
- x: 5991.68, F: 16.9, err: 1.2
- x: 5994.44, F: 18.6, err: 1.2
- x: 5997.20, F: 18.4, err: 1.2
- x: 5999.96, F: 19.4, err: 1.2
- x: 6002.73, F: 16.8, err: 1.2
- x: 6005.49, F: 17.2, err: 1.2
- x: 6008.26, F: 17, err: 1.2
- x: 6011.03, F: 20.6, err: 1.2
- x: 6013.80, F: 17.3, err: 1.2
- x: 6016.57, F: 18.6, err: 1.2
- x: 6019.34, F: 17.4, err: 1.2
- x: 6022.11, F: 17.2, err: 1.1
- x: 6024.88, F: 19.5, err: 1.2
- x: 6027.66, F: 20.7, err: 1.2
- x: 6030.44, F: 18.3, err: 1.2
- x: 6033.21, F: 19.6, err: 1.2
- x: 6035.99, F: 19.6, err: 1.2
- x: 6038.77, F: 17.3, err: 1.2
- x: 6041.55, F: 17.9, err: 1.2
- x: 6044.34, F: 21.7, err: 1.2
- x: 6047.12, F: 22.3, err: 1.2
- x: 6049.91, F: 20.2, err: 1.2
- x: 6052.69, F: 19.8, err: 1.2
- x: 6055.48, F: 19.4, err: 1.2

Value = 21.3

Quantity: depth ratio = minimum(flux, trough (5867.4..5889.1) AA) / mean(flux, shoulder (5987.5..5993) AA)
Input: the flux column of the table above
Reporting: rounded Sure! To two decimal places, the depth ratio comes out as 0.54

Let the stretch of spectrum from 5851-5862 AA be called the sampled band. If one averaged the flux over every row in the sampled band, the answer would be 16.1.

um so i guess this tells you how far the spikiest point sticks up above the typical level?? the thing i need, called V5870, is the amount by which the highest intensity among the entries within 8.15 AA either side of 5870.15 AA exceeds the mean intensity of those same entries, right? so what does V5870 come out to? 2.2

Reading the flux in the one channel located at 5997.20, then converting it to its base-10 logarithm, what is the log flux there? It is 1.26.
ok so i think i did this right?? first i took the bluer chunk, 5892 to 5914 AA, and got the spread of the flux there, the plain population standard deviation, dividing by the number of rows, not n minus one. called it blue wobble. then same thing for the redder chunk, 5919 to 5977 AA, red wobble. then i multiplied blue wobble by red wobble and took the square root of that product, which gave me 2.4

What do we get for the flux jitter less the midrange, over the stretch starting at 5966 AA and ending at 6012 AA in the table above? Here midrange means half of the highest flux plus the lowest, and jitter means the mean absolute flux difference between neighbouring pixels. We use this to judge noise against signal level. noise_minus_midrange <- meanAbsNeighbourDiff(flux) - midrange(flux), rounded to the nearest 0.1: -16.8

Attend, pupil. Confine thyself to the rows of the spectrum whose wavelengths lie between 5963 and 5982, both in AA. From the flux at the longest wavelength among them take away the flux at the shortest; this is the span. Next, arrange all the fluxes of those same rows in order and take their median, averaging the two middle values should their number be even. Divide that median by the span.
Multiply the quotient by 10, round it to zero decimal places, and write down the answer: 69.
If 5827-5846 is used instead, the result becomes -45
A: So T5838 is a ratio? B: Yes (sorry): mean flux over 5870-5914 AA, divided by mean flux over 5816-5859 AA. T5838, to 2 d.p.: 0.55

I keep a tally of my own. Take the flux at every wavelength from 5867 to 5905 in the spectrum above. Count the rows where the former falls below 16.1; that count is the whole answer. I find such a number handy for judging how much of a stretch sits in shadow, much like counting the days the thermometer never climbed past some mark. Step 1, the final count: 13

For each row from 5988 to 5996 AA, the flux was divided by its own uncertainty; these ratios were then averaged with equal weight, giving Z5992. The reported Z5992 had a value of 14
